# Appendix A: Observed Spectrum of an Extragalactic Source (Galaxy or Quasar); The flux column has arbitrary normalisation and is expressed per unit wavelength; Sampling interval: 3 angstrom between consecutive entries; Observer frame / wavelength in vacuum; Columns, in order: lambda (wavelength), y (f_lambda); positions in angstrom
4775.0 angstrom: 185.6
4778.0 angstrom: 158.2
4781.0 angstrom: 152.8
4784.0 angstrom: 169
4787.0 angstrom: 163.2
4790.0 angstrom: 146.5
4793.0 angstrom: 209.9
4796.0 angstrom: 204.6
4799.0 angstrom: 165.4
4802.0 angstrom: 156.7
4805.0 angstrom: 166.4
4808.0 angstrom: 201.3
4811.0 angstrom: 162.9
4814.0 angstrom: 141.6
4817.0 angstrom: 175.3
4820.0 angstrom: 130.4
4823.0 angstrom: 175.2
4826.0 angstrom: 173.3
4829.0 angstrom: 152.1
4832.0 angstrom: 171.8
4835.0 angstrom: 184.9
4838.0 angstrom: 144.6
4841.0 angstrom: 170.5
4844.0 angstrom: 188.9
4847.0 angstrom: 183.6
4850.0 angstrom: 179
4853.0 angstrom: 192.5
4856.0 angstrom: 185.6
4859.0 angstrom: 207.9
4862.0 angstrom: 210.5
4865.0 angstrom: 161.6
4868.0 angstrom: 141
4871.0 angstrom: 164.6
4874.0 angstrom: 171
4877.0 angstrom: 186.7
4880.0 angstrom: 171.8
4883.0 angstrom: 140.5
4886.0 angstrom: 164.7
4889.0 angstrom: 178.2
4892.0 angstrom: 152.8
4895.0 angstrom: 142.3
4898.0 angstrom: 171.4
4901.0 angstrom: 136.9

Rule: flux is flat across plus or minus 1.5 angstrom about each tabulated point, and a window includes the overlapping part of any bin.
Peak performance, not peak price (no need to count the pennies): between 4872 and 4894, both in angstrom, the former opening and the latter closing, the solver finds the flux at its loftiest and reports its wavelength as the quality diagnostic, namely 4877.0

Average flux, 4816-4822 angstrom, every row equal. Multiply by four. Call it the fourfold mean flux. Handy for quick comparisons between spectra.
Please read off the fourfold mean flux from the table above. 611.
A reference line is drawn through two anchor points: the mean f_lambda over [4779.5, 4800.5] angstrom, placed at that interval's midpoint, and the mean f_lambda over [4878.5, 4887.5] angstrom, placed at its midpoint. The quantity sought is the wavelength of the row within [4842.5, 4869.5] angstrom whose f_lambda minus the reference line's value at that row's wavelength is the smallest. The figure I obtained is 4868.0 angstrom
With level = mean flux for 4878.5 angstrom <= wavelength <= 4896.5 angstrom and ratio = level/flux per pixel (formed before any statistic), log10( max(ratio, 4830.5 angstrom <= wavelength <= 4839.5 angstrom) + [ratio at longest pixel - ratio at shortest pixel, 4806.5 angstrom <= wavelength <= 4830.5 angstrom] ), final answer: 0.13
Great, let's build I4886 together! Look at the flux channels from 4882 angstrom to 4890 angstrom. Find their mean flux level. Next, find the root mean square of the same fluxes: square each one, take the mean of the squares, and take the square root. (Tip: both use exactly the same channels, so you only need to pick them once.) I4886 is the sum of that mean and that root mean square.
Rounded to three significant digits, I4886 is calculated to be 323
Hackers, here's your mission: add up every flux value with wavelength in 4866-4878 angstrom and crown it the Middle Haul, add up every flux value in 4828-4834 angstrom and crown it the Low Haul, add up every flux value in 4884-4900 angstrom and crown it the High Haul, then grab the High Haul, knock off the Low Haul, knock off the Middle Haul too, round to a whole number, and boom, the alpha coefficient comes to -178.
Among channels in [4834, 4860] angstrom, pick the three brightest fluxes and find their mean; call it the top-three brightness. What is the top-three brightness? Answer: 196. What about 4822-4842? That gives 178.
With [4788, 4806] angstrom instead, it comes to 194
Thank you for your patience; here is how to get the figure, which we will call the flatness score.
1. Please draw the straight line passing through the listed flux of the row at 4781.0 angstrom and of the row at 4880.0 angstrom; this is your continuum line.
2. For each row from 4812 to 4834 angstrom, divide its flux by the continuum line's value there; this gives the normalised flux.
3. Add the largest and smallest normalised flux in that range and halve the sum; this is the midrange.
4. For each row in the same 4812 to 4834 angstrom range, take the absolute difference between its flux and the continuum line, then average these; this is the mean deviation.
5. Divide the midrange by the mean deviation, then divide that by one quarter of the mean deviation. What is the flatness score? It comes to 0.016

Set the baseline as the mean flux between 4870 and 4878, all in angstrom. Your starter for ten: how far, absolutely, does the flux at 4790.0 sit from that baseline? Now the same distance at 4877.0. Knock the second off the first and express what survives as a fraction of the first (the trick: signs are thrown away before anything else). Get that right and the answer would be 0.5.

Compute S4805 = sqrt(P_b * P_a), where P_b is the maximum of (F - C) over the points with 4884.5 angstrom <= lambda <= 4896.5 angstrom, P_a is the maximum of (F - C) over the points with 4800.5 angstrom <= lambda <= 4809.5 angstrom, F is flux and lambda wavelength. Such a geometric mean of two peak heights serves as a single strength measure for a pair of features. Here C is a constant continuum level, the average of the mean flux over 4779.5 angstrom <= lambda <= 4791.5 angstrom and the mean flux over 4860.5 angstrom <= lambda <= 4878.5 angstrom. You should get 22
